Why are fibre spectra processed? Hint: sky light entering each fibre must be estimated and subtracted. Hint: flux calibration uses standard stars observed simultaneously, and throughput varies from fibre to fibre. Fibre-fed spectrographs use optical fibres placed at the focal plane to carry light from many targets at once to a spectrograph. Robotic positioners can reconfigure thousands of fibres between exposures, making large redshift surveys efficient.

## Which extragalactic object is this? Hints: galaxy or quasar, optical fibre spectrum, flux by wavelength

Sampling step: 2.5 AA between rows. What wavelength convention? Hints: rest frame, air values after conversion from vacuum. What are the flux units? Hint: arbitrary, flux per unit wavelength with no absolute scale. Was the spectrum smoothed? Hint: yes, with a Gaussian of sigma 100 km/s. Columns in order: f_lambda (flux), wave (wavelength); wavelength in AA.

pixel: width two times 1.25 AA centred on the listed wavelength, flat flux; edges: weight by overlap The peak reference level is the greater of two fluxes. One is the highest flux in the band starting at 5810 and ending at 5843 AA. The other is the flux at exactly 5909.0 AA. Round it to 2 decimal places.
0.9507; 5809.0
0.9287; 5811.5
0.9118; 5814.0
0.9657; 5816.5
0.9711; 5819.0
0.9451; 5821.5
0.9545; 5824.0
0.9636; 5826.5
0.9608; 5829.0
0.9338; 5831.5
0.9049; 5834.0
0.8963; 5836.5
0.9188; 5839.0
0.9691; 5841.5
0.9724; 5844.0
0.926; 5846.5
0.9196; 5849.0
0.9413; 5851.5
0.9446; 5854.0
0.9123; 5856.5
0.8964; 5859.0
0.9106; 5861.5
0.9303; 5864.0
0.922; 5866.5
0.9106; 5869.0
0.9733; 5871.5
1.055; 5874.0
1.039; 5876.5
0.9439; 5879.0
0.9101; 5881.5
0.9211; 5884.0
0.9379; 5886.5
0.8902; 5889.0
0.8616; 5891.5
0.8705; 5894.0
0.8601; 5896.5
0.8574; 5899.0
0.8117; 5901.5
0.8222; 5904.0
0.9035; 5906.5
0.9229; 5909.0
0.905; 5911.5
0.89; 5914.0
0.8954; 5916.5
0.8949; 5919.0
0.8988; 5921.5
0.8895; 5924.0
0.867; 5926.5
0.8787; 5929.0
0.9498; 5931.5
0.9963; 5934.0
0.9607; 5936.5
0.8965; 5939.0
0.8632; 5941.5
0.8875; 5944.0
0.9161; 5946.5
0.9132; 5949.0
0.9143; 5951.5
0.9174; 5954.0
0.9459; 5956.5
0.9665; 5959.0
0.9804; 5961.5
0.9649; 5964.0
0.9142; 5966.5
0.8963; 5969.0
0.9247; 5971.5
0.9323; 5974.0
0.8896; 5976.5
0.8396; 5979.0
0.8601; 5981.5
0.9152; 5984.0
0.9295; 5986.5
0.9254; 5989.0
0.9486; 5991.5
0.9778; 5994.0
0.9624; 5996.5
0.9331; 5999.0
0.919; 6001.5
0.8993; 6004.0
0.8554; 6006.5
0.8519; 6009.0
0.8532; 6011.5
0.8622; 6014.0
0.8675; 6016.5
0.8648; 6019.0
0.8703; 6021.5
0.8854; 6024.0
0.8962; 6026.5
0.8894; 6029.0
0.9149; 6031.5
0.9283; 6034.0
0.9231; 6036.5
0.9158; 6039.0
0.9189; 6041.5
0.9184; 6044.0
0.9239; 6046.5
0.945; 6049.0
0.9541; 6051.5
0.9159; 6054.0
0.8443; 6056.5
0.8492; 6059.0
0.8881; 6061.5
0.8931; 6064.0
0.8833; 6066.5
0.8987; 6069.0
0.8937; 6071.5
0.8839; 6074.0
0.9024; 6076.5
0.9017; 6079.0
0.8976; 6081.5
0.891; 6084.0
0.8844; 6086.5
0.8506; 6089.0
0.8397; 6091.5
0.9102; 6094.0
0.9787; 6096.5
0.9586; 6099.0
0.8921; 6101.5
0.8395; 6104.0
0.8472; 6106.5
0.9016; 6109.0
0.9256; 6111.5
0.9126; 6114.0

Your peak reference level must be 0.97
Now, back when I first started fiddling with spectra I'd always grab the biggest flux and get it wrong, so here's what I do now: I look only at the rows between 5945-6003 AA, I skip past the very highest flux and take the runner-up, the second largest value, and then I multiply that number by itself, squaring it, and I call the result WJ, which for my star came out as 0.96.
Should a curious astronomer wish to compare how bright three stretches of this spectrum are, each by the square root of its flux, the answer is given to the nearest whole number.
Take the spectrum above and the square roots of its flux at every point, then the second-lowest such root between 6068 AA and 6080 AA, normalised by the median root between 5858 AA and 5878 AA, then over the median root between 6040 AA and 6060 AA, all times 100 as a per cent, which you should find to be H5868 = 102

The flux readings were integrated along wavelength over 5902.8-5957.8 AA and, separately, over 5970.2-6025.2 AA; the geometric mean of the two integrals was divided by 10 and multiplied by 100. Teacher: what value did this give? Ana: 496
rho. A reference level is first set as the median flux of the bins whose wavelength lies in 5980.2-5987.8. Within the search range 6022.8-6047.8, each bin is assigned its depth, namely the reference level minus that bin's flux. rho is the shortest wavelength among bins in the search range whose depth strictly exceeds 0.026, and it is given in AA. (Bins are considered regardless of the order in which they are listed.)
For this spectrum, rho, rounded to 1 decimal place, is 6024.0 AA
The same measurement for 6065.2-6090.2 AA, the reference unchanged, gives 6066.5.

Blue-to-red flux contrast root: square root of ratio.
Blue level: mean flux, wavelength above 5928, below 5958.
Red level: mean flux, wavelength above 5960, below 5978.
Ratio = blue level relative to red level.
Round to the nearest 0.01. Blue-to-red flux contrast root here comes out 1.00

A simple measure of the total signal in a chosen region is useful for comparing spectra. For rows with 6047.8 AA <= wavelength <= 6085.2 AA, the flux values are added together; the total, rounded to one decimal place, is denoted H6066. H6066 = 13.4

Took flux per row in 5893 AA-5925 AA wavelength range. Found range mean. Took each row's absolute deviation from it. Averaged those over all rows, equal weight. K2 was 0.026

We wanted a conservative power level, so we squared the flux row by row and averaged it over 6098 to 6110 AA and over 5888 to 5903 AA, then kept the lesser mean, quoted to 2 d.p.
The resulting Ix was 0.74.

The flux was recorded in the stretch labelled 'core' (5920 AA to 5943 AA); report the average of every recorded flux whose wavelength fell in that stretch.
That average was 0.911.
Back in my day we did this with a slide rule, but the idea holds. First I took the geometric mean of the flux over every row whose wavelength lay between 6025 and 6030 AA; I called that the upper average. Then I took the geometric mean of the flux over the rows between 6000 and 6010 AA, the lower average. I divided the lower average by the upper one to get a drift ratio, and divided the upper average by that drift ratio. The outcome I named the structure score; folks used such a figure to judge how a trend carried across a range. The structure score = 0.90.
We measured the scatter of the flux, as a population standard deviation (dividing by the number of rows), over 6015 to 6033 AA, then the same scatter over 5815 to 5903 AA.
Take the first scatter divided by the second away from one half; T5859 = 0.14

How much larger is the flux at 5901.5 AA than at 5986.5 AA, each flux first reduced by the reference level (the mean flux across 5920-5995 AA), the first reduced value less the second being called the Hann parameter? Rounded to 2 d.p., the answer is -0.12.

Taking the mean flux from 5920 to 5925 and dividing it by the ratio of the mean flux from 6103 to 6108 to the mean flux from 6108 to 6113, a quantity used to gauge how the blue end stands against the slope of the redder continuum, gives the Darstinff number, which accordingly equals 0.97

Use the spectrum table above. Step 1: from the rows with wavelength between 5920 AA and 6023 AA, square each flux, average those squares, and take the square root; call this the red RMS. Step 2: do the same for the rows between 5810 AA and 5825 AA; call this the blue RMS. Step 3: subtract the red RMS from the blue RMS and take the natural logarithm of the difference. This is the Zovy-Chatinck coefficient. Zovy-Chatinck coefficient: -3.3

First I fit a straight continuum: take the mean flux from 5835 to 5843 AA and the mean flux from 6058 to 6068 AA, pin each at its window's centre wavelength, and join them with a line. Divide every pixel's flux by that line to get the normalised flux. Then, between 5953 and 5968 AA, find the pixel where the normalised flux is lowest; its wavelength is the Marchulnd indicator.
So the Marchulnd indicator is 5966.5 AA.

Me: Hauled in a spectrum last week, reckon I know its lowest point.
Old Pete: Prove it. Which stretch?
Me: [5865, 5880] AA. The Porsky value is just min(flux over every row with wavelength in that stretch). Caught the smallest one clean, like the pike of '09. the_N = 0.9106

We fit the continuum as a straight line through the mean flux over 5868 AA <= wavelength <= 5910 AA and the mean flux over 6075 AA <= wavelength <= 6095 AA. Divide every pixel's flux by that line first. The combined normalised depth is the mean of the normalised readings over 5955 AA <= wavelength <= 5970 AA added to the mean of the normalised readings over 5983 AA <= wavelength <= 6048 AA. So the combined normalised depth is 2.06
